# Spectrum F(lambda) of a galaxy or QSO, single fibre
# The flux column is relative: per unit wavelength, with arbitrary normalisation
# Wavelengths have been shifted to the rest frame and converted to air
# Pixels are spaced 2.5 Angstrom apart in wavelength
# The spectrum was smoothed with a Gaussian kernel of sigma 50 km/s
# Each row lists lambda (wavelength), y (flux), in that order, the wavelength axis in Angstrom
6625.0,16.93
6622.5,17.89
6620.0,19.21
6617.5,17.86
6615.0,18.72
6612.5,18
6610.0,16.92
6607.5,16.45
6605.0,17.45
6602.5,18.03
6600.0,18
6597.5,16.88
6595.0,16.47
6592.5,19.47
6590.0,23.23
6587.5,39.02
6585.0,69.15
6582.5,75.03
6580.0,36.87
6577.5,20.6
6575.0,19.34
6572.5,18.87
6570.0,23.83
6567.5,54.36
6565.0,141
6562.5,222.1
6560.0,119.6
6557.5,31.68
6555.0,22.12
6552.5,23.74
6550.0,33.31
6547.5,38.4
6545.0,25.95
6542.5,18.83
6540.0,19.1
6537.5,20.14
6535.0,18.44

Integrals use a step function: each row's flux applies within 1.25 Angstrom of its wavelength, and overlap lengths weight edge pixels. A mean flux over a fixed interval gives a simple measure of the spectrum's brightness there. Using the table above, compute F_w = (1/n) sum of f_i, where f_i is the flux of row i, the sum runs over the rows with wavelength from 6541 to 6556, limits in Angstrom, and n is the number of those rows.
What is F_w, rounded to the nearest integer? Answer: 27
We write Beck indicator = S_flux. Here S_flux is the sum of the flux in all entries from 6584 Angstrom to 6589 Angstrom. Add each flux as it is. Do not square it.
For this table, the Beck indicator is 108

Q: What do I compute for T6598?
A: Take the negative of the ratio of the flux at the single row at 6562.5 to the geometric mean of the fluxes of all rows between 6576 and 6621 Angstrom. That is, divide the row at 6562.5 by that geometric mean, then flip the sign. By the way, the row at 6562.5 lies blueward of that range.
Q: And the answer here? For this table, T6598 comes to -9.6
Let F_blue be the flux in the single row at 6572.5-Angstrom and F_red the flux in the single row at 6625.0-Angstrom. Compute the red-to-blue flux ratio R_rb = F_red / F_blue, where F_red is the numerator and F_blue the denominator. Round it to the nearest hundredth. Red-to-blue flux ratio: 0.90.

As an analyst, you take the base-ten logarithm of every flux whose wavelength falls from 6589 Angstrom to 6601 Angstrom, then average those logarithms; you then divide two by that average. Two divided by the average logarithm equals 1.6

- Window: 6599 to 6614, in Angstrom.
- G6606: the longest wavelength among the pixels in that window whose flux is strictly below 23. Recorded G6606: 6612.5 Angstrom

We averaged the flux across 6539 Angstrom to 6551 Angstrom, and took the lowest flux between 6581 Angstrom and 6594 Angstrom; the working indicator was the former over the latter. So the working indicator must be 1.4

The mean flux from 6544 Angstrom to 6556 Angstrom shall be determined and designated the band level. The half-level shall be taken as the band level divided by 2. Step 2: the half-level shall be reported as 14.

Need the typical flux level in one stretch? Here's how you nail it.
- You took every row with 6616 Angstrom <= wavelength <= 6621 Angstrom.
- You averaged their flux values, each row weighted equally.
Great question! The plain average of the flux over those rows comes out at 19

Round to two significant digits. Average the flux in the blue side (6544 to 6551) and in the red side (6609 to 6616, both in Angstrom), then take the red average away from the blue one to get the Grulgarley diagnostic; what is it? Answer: 15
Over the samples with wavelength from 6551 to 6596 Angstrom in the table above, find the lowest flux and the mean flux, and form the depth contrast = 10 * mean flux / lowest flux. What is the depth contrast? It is 33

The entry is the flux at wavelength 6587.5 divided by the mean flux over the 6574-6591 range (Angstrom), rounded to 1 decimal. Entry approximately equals 1.0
